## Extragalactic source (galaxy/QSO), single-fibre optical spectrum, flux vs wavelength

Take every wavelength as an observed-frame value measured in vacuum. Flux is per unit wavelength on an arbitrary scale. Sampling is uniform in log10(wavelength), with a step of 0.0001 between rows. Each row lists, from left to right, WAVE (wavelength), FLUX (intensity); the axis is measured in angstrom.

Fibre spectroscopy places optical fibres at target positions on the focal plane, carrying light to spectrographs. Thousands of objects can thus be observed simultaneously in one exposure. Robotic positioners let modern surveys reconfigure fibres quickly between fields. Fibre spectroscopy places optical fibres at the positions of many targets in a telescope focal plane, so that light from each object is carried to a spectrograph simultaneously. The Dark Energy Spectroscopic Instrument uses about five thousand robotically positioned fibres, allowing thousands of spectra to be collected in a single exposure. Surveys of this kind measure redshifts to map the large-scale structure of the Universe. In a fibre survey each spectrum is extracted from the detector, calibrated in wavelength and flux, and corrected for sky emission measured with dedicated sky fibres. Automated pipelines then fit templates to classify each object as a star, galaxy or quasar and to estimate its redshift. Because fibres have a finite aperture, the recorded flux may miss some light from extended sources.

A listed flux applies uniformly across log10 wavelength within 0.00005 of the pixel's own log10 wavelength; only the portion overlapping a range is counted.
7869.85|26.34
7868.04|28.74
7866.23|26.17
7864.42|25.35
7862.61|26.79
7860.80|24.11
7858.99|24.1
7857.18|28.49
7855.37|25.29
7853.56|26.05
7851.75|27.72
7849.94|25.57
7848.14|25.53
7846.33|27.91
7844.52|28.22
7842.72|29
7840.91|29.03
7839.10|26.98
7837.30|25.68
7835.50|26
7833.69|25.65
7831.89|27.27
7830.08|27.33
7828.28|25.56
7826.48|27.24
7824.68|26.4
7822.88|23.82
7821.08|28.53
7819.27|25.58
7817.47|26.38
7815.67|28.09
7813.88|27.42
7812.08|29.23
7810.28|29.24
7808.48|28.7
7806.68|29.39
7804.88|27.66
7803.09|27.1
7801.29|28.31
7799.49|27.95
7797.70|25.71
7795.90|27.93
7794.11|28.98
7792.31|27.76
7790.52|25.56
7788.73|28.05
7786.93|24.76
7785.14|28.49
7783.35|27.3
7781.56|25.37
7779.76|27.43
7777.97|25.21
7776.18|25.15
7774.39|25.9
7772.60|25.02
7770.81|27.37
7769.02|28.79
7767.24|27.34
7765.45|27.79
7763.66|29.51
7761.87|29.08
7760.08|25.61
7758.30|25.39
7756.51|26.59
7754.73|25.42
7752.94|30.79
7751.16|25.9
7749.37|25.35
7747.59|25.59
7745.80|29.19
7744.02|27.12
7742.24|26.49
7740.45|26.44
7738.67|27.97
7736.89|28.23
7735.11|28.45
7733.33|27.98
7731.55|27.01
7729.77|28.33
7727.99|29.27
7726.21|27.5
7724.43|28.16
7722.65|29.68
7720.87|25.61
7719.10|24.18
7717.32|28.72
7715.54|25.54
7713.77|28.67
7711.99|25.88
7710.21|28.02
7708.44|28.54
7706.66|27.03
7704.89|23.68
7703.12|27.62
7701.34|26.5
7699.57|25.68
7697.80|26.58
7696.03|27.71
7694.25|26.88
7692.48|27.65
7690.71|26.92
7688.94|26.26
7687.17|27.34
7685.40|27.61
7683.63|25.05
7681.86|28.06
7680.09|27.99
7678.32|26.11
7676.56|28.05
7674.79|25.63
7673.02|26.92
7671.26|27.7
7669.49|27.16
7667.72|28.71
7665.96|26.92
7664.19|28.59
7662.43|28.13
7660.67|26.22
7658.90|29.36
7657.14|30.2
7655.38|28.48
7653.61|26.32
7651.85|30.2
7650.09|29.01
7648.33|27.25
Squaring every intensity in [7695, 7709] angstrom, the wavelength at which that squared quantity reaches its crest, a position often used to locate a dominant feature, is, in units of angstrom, 7708.44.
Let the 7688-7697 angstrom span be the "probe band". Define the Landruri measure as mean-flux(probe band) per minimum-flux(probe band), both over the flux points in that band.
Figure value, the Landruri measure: 1.031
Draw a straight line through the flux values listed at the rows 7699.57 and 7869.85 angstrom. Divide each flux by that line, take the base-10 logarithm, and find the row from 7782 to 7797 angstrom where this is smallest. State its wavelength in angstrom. 7786.93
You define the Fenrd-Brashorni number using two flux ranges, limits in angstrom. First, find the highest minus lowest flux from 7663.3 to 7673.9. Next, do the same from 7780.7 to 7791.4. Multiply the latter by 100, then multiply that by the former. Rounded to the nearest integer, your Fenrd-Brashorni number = 668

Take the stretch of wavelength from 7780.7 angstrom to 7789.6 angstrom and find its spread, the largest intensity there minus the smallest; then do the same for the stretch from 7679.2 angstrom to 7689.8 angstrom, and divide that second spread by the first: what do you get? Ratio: 0.81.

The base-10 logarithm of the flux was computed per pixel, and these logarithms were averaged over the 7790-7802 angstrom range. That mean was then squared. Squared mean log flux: 2.07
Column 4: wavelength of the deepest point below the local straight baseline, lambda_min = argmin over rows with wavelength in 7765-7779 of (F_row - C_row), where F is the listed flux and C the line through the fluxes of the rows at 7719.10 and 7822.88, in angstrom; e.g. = 7772.60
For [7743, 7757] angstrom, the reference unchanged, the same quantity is 7749.37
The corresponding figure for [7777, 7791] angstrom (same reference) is 7786.93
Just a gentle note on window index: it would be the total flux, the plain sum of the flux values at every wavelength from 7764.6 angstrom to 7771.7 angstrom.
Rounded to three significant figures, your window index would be 111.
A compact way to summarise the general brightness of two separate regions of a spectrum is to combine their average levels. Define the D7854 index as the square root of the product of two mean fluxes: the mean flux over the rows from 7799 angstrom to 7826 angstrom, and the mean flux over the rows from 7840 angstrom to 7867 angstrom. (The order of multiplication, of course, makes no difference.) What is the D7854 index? 27.1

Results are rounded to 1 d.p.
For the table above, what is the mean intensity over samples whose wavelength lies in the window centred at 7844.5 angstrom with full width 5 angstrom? 28.4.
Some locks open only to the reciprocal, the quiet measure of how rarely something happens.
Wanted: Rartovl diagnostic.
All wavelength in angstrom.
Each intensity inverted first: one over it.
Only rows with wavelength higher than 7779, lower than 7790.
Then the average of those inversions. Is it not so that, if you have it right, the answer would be 0.0373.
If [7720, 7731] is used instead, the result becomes 0.0357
